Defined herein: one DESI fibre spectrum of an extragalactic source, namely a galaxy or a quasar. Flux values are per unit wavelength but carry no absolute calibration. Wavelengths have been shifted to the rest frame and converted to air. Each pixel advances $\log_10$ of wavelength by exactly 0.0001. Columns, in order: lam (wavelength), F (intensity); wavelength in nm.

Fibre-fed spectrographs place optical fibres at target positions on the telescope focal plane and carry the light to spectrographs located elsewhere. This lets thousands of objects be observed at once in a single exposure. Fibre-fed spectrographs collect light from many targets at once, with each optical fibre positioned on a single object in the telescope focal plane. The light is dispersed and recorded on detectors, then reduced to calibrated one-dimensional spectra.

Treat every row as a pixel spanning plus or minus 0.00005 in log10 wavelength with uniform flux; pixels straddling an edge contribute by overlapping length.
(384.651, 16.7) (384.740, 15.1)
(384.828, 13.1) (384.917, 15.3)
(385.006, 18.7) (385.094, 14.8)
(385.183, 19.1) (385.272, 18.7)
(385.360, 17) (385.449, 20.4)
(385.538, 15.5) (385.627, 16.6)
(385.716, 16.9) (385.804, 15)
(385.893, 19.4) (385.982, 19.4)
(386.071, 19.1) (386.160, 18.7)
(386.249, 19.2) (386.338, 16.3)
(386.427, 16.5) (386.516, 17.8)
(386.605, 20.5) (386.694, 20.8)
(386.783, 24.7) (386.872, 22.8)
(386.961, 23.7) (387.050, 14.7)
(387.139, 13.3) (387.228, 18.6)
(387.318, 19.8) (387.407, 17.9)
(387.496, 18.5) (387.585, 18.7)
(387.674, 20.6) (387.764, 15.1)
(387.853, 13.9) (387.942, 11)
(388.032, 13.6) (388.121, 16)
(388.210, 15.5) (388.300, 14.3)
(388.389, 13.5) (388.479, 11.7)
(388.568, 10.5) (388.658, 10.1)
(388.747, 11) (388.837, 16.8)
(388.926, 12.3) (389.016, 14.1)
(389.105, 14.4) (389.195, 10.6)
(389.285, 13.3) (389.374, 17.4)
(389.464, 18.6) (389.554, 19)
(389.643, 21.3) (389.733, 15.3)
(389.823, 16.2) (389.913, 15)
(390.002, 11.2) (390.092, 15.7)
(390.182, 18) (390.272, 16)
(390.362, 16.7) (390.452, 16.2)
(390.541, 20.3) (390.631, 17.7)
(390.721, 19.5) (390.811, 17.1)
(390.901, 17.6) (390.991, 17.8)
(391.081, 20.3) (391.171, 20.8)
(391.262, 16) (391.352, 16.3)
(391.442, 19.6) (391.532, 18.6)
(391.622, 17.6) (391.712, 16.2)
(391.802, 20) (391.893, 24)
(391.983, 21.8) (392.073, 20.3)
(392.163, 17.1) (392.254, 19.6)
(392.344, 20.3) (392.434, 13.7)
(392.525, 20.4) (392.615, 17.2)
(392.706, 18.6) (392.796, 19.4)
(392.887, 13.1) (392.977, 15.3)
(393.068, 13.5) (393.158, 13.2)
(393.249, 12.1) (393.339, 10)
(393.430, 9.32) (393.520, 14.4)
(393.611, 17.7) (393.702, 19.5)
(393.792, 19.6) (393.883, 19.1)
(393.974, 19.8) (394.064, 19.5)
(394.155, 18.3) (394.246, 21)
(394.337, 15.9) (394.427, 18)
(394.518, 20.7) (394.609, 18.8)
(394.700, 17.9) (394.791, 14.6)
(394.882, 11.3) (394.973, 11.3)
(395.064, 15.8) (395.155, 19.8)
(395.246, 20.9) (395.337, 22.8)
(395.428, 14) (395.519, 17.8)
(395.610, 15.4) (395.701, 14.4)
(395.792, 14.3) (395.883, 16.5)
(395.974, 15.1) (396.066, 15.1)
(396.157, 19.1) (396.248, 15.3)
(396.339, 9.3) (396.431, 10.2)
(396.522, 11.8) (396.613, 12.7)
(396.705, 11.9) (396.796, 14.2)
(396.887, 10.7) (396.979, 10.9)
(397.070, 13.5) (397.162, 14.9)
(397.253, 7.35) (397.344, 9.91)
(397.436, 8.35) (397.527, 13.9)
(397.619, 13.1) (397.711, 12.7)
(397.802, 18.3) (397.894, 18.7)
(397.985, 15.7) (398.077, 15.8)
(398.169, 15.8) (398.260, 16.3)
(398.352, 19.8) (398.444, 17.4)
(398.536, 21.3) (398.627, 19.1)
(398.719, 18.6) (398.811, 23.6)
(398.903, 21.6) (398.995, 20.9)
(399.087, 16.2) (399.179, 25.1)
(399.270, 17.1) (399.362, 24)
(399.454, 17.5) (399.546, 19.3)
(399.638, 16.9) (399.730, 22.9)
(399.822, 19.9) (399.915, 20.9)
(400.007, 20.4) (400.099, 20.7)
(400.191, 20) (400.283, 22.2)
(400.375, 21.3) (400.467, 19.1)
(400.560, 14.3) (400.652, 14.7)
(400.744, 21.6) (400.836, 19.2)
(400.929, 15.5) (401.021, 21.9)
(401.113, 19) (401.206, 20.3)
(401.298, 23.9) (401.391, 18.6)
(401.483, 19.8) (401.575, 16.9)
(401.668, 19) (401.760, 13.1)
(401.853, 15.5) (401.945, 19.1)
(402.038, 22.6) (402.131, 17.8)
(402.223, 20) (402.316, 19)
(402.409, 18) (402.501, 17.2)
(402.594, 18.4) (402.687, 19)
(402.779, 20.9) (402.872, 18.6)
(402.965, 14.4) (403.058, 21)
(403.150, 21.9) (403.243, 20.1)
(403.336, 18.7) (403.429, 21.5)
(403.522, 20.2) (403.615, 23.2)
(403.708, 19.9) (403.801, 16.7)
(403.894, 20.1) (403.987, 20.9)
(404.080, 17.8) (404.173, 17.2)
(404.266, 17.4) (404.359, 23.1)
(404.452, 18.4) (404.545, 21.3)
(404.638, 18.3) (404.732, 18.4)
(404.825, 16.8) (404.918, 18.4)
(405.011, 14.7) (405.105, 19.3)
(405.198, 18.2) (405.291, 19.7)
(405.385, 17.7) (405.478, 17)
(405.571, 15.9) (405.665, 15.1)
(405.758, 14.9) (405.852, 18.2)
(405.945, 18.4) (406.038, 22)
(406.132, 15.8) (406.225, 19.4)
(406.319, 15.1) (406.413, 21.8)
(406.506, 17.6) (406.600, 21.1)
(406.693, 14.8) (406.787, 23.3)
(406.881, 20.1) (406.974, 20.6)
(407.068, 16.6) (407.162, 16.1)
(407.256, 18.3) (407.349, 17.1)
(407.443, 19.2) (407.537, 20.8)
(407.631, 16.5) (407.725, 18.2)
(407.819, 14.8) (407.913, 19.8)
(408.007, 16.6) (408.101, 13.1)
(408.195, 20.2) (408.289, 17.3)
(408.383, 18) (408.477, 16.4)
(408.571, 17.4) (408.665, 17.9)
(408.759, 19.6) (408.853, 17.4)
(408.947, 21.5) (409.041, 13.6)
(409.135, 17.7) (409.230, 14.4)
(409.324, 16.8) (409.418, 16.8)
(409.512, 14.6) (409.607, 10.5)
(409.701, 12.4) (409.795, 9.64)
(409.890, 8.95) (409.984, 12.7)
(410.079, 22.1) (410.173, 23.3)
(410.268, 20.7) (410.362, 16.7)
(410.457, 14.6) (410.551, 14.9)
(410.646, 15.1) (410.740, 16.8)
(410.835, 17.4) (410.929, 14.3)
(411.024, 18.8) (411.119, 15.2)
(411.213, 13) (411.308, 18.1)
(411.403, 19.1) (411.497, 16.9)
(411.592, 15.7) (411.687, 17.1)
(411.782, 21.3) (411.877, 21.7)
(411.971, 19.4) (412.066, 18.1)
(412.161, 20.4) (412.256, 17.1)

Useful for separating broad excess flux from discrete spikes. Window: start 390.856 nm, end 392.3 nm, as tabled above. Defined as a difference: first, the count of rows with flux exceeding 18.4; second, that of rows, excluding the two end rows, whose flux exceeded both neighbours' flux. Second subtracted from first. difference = 6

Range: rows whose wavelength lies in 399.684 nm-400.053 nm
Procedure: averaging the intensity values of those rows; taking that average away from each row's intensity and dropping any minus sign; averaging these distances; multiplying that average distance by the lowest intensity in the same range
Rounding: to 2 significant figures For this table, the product 19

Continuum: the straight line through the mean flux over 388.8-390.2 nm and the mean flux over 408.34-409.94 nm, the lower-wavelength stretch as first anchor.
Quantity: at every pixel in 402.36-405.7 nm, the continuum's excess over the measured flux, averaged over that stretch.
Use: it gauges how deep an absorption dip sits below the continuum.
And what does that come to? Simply -3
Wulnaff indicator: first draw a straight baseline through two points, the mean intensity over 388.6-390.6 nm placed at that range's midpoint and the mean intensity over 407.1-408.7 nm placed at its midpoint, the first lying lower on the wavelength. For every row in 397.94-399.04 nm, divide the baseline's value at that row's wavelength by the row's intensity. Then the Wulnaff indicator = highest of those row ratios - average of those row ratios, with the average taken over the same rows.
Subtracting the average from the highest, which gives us 0.15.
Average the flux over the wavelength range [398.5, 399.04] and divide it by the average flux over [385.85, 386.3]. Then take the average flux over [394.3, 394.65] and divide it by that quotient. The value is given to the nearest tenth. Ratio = 16.9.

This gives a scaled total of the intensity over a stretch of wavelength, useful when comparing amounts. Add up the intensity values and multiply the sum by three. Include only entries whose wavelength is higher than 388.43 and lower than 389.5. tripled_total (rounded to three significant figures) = 482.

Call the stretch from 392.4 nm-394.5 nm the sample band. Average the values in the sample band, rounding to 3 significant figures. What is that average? 16.5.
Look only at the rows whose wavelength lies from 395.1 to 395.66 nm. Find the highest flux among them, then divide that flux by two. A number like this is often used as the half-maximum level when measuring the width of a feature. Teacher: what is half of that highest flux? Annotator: 11.4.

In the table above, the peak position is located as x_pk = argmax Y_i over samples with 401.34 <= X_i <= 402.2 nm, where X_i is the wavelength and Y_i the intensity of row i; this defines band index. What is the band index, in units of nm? 402.038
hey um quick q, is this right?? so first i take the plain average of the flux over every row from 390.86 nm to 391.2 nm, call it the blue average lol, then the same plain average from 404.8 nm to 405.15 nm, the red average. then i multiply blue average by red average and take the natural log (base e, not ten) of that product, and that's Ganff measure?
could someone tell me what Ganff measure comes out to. 5.80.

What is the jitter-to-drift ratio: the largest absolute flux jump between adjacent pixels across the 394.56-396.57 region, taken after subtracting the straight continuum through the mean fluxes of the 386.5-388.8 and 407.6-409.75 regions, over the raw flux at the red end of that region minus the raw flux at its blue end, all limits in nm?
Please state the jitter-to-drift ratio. -1.3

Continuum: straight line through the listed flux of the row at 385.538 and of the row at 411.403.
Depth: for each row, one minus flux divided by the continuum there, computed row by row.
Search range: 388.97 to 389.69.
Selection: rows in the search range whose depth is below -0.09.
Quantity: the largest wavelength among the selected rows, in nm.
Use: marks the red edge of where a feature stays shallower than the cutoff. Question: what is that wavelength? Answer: 389.643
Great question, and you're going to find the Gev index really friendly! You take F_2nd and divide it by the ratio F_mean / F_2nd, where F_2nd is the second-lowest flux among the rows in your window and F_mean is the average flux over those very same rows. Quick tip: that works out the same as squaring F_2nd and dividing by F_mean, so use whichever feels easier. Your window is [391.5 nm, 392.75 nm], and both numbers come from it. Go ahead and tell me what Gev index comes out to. 14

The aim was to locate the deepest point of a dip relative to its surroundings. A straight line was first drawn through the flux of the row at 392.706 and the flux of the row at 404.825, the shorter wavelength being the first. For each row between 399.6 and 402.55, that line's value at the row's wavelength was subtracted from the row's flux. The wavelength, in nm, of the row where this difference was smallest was 401.760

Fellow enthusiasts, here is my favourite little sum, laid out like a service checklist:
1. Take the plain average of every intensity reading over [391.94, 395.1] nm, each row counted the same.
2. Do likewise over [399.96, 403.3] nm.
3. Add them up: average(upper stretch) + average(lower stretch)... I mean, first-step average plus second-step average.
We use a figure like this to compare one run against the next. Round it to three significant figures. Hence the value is 35.8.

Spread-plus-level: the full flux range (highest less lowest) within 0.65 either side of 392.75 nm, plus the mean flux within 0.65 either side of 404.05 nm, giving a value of 30.1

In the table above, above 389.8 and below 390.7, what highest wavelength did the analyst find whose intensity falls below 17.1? 390.452 nm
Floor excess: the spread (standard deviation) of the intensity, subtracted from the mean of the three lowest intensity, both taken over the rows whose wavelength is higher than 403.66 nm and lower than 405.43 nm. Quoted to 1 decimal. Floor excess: 14.2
